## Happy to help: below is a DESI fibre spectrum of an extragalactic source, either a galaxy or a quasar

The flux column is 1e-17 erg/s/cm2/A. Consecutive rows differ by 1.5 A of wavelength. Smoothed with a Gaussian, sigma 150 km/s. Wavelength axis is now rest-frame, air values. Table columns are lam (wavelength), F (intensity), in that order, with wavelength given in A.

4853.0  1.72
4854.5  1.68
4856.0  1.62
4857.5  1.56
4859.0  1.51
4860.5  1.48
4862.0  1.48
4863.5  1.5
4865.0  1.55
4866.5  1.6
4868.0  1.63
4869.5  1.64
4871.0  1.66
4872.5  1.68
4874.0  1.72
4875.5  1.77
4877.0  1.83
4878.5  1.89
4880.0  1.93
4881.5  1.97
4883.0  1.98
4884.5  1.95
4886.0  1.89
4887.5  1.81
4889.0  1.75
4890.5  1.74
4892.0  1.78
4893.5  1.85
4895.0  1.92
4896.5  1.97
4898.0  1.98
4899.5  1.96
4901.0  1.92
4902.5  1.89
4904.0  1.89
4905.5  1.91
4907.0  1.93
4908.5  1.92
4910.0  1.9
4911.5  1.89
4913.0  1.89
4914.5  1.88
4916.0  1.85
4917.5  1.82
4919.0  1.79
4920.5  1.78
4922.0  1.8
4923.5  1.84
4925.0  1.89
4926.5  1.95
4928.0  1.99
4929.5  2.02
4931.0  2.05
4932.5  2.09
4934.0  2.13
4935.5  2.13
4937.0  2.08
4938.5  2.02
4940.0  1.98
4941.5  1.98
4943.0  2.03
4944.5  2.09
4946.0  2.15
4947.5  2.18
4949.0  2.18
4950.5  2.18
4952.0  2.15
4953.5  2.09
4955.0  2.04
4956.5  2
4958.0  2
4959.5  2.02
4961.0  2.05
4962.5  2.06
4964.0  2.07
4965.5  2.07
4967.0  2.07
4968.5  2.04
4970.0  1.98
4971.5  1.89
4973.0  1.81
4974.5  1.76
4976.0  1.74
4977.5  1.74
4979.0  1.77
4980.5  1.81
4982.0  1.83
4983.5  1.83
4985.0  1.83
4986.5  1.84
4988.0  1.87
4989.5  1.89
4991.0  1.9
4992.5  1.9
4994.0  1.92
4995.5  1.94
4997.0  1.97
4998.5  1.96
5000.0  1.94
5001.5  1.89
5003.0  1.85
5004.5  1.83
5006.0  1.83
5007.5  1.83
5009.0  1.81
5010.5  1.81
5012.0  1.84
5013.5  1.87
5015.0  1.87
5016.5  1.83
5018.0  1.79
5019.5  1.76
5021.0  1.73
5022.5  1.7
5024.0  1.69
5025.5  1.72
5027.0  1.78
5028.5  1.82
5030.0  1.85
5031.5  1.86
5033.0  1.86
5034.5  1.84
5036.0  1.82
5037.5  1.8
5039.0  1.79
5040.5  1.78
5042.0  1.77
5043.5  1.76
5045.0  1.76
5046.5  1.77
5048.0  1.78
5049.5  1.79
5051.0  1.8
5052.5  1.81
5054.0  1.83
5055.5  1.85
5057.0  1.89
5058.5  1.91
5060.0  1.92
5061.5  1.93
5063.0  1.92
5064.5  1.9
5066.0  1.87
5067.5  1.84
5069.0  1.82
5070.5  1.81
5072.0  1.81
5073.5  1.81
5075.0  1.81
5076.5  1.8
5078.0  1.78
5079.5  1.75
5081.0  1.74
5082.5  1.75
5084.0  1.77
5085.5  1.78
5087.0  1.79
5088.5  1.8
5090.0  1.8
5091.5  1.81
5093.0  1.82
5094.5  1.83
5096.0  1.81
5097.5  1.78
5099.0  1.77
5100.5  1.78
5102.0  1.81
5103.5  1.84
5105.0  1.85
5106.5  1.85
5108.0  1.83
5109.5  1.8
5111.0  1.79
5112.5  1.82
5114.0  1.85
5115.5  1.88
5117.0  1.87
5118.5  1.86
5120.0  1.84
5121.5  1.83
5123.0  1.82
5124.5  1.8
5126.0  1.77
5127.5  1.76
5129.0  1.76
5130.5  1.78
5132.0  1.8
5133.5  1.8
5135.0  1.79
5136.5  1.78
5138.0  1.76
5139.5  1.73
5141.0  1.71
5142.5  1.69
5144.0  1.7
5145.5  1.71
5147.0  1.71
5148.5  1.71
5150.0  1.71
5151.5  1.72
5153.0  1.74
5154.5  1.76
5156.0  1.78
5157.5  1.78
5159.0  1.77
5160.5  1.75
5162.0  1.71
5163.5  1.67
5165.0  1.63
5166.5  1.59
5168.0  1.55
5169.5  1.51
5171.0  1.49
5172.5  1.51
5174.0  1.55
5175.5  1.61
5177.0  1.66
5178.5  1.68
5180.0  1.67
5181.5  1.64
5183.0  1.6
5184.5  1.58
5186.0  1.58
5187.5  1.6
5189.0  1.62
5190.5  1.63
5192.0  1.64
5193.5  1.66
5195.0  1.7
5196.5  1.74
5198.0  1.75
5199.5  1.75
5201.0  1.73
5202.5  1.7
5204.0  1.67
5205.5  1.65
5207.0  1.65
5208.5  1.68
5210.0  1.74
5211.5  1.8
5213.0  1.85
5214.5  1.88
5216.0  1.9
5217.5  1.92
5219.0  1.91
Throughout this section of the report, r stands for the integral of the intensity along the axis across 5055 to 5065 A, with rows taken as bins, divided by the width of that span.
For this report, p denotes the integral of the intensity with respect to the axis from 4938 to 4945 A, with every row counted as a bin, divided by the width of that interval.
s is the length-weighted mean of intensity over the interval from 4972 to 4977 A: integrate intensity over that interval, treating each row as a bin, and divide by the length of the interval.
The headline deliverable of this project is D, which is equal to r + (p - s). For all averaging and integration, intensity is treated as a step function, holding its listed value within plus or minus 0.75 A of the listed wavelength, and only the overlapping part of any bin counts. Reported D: 2.15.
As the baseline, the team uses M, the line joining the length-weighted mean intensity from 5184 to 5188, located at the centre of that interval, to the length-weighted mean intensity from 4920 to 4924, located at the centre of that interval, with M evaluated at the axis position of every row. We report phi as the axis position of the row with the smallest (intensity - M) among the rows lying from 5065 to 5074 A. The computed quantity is 5070.5 A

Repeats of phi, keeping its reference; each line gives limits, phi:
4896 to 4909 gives 4902.5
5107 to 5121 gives 5111.0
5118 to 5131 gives 5127.5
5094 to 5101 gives 5099.0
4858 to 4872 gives 4860.5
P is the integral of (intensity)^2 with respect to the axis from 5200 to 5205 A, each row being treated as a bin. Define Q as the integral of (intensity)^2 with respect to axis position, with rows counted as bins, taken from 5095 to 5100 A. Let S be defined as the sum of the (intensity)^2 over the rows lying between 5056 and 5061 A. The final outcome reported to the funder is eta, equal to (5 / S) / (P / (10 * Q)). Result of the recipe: 5.07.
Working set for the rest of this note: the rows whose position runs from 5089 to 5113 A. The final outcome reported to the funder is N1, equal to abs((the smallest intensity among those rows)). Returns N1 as 1.77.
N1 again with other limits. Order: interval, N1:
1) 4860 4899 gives 1.48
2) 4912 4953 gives 1.78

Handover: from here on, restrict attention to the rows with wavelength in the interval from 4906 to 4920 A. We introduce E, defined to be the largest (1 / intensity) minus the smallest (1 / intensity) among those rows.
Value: 0.041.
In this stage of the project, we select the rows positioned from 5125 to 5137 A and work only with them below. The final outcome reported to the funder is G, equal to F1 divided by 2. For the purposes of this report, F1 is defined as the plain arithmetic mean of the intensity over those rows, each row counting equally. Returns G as 0.890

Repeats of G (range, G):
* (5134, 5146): 0.867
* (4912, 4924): 0.916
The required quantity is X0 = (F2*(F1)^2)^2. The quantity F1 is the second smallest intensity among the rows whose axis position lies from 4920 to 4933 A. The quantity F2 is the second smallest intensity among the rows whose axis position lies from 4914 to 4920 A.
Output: 35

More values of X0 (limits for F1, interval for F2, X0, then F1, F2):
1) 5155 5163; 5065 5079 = 30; 1.75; 1.8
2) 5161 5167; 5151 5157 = 21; 1.63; 1.74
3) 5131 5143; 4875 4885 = 29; 1.71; 1.83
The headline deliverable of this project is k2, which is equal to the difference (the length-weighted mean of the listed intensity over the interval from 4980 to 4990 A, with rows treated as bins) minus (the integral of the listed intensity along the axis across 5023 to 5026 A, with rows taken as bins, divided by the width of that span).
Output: 0.14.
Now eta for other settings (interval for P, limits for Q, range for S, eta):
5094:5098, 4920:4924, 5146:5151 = 5.70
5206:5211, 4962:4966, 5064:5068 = 5.67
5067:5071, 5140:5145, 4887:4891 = 5.82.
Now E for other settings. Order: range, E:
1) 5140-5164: 0.037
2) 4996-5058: 0.084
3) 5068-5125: 0.043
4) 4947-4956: 0.031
